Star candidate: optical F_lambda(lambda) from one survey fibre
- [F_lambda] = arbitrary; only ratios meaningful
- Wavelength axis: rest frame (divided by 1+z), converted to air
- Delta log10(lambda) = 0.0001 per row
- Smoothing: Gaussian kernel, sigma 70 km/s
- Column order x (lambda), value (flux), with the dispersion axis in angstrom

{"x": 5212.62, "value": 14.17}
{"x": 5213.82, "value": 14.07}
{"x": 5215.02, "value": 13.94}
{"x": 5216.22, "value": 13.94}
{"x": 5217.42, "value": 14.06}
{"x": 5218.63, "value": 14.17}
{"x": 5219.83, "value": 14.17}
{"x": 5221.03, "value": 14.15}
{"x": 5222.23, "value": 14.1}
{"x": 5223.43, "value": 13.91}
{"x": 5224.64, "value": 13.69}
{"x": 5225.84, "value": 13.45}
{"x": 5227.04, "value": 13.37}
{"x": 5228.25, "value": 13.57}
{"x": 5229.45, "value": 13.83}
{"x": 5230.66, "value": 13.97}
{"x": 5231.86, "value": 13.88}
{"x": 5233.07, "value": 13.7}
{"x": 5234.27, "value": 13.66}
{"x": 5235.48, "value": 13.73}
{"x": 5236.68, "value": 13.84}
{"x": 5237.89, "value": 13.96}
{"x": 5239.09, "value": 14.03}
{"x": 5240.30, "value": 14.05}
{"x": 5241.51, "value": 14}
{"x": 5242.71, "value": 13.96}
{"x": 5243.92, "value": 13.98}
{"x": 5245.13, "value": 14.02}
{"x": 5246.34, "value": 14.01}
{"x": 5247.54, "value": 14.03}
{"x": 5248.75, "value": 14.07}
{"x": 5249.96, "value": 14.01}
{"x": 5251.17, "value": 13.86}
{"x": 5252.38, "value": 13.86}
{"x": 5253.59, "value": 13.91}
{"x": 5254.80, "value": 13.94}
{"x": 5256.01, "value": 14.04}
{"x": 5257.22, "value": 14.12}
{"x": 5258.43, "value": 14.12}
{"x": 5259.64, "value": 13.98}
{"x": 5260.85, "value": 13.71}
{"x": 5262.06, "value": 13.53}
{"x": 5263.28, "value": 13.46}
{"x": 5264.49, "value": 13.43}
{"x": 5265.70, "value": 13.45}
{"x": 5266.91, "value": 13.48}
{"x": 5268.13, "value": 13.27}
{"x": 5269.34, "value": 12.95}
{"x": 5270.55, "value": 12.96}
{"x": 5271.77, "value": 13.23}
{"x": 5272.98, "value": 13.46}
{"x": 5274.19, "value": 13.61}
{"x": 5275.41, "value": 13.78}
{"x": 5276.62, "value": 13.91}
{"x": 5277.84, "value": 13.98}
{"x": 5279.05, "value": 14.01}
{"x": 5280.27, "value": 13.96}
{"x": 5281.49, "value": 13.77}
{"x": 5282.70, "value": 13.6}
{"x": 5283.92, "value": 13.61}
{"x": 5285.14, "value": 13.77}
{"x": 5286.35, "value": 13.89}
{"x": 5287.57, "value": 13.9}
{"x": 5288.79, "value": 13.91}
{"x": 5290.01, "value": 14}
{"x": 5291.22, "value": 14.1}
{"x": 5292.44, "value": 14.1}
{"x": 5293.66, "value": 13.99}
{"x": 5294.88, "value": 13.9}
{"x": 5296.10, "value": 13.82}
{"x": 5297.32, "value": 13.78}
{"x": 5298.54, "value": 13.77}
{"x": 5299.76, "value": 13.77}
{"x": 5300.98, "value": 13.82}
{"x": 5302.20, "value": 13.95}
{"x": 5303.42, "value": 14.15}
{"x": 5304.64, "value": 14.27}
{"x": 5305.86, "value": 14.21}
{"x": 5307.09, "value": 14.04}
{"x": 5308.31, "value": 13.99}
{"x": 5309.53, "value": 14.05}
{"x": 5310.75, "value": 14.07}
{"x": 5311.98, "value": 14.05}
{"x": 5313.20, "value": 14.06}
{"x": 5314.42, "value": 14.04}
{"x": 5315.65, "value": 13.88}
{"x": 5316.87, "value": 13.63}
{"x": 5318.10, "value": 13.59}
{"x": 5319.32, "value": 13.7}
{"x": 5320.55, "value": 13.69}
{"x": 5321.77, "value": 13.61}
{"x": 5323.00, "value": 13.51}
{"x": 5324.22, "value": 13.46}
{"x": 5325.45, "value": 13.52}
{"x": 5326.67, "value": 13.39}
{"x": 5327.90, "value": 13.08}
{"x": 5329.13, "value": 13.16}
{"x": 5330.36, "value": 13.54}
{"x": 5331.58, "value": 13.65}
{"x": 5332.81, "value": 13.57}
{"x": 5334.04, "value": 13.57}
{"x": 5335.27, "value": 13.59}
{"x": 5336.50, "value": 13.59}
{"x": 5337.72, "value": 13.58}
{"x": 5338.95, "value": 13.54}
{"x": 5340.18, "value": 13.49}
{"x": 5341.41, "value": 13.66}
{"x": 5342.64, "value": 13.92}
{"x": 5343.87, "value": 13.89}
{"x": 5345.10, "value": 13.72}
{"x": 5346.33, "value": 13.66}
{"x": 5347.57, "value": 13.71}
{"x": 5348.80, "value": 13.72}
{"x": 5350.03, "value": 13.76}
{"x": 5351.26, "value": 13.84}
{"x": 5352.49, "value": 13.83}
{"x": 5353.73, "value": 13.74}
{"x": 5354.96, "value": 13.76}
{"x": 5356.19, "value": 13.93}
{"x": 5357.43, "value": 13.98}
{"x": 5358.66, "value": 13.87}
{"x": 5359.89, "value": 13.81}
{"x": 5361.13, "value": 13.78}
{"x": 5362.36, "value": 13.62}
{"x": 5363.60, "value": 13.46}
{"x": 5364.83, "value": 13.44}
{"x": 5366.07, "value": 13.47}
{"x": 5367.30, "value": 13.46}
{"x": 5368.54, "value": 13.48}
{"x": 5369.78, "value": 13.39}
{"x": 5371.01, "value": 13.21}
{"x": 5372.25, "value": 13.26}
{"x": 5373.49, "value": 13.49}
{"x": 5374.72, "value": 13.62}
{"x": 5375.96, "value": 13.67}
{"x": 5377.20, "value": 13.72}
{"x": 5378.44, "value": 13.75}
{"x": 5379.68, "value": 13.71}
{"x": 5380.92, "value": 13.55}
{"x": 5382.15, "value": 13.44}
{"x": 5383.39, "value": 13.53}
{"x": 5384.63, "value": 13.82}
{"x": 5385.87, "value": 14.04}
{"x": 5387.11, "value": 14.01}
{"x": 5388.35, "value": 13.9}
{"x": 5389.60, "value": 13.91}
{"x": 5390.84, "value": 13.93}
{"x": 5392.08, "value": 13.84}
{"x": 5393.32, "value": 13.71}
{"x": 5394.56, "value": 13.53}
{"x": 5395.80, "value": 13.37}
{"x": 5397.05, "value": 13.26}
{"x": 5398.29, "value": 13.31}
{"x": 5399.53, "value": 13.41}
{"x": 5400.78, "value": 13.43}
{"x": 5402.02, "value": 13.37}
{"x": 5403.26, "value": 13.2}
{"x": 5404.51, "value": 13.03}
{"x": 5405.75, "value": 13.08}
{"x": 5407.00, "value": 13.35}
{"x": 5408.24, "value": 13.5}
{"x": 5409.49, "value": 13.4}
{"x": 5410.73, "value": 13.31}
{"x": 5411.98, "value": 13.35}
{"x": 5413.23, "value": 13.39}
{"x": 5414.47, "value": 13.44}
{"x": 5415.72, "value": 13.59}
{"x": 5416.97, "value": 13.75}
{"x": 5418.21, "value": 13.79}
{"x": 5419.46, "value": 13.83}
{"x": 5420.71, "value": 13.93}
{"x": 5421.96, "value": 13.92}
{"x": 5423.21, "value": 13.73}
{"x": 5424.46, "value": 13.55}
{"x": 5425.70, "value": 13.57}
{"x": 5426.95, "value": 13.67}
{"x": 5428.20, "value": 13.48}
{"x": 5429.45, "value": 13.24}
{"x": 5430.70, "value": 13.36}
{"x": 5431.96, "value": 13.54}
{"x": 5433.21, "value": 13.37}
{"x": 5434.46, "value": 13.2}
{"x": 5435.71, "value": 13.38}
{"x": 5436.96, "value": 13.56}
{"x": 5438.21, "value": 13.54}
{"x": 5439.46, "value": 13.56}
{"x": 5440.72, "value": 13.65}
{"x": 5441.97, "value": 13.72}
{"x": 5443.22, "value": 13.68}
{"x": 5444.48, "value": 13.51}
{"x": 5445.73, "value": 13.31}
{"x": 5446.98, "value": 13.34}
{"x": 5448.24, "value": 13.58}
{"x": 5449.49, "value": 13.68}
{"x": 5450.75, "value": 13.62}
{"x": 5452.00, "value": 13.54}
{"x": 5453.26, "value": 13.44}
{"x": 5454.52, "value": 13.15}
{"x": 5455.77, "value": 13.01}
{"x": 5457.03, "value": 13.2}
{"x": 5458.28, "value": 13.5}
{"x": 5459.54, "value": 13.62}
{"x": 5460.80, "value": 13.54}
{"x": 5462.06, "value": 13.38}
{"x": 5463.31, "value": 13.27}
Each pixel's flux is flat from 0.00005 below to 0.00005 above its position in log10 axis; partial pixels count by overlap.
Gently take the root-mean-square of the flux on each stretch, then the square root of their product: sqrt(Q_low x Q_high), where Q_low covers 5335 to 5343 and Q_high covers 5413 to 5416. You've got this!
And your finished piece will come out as 13.55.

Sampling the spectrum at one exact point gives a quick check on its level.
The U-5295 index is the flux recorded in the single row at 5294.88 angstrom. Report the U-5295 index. 13.9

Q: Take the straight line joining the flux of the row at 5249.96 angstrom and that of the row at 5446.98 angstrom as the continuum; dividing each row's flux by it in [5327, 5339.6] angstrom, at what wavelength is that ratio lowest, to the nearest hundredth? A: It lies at 5327.90 angstrom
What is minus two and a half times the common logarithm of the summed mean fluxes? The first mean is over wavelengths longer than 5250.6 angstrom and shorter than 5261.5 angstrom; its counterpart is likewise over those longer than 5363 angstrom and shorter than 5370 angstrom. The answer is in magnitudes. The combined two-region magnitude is -3.59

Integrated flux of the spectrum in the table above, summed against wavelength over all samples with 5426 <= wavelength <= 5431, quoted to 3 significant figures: 67.2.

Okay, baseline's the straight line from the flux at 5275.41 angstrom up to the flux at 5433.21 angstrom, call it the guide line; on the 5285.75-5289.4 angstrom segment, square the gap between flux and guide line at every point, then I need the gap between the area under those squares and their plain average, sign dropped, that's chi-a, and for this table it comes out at 0.06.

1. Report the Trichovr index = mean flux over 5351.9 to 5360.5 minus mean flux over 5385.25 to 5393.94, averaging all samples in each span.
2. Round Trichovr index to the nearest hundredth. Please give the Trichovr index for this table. -0.06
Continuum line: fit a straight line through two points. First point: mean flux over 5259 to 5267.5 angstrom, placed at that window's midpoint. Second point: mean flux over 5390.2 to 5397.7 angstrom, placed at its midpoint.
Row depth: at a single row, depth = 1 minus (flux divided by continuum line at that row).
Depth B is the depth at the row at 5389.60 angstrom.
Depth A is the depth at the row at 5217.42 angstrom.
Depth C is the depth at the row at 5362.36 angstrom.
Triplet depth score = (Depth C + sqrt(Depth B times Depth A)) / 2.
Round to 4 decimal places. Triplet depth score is 0.0135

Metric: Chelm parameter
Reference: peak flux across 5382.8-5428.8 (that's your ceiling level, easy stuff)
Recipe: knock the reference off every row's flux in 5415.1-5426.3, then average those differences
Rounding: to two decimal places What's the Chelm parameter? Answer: -0.30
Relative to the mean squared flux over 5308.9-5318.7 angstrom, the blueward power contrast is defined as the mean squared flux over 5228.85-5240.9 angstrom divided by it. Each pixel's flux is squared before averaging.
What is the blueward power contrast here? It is 0.99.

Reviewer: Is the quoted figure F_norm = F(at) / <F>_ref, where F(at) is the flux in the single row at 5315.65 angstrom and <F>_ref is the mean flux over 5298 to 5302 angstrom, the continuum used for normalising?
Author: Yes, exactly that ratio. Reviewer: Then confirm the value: 1.01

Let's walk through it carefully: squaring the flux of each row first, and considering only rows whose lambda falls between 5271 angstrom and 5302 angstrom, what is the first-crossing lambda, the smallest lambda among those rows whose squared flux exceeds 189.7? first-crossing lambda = 5275.41 angstrom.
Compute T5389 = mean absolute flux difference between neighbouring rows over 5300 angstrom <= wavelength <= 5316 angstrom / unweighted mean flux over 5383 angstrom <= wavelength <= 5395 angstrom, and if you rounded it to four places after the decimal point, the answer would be 0.0061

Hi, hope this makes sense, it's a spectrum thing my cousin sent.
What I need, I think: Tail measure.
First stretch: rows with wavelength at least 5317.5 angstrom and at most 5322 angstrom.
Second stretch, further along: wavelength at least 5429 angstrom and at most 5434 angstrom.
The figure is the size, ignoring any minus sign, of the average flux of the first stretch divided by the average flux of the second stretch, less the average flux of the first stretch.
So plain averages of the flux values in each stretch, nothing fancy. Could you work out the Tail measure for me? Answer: 12.6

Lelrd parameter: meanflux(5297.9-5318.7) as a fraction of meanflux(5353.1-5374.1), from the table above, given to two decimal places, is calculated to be 1.03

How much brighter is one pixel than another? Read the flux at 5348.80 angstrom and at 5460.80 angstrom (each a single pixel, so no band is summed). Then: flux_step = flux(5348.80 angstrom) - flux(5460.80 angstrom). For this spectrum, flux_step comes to 0.2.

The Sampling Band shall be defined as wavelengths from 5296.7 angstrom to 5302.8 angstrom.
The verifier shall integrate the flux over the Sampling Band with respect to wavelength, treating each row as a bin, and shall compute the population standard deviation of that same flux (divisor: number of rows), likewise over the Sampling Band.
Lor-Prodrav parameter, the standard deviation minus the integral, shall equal -84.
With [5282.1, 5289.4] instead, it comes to -100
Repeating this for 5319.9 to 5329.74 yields -132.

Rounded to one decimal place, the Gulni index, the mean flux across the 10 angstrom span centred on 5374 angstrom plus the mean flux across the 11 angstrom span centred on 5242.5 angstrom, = 27.5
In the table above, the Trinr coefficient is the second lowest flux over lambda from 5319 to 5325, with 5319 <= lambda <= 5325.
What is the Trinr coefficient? 13.51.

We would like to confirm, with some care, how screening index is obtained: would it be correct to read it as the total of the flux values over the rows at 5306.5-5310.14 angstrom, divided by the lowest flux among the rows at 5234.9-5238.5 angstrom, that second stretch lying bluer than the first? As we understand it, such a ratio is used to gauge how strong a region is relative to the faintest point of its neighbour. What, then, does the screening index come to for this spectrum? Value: 3.06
